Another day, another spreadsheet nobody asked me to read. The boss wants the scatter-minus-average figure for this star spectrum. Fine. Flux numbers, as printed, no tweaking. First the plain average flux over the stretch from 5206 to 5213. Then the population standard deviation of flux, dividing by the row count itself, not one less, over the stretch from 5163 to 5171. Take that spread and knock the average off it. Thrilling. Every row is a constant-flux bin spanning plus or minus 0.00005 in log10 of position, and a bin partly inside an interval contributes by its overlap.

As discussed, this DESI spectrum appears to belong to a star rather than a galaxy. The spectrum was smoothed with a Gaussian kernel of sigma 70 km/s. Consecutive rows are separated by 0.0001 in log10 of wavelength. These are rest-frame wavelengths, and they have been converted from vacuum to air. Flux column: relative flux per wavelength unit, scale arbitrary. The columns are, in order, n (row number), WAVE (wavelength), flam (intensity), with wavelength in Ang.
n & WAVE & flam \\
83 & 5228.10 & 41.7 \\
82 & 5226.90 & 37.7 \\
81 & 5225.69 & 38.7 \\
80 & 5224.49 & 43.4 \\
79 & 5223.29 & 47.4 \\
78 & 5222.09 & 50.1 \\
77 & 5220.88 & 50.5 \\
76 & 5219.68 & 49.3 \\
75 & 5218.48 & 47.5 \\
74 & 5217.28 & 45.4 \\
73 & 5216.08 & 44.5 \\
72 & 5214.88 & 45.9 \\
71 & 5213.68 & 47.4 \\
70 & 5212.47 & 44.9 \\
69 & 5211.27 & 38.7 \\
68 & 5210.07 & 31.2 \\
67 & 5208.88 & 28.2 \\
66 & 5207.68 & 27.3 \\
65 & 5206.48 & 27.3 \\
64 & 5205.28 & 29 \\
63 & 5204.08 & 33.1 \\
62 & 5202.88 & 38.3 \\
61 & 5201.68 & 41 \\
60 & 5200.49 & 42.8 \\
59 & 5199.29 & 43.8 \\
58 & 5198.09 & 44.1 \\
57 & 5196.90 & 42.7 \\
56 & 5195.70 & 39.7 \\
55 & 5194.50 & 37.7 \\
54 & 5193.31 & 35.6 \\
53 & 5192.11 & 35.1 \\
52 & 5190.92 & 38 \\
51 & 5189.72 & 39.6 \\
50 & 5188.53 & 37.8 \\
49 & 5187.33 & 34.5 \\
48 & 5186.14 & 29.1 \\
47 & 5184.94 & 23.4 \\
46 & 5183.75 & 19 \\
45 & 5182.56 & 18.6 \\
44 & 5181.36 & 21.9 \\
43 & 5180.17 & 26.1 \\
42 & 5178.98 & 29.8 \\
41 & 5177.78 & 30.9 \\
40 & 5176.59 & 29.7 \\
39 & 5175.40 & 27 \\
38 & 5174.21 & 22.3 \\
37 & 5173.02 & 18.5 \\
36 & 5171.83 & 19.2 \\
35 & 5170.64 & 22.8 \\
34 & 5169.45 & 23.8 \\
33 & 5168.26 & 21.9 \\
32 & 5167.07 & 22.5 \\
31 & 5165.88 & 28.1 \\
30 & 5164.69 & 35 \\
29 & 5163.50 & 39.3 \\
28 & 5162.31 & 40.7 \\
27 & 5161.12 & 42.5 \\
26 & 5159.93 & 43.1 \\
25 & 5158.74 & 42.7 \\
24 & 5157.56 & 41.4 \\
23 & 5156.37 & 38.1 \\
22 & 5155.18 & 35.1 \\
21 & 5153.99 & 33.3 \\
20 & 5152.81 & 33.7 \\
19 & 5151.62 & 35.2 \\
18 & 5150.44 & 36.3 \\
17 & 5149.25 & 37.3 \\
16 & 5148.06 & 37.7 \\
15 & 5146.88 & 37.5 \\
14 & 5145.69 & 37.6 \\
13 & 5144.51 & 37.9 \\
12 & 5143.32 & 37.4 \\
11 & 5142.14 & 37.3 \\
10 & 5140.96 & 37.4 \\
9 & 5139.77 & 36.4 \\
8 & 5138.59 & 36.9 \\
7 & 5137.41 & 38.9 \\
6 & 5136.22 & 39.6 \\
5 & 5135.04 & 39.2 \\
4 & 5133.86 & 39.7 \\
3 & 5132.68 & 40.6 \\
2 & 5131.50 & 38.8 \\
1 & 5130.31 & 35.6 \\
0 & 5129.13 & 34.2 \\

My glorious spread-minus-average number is -26.5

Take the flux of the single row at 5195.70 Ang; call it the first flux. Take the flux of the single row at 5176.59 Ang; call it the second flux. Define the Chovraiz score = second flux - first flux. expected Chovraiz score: -10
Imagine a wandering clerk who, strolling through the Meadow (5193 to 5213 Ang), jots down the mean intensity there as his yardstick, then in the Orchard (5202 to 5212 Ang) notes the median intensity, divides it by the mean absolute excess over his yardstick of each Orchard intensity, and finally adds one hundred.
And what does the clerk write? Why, 105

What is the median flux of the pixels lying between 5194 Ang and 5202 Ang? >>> 43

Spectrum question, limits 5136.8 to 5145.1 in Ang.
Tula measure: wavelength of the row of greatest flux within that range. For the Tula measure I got 5137.41 Ang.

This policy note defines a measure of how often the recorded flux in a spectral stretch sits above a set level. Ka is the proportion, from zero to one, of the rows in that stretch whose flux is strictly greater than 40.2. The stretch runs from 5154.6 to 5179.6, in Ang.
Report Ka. 0.24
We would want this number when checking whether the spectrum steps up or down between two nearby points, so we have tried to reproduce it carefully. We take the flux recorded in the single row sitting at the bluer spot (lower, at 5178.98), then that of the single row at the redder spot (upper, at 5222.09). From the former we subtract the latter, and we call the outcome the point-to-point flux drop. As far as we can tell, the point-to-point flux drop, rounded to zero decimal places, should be -20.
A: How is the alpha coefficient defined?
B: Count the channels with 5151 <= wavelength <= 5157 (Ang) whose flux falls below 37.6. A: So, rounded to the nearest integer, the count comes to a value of 4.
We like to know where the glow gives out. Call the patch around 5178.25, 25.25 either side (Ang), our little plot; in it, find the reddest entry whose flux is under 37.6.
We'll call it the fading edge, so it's 5193.31 Ang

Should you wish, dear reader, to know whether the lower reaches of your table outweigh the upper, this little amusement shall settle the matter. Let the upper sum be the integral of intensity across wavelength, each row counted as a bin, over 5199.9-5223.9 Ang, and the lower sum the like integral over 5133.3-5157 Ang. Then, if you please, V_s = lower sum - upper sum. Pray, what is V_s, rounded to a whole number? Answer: -92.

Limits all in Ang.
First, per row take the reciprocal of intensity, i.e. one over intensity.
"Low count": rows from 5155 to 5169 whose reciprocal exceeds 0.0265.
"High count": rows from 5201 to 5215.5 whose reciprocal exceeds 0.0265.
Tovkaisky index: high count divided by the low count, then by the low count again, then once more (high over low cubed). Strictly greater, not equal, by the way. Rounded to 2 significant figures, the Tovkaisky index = 0.048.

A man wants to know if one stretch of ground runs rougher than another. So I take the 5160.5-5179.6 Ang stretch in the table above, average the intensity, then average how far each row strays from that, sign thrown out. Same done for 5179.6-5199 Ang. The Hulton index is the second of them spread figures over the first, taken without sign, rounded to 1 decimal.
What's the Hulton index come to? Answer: 1.2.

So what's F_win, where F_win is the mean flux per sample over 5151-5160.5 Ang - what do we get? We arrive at 37.8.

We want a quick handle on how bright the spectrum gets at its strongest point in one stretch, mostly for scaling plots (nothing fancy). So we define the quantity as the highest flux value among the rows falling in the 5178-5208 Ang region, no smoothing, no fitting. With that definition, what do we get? 44.1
